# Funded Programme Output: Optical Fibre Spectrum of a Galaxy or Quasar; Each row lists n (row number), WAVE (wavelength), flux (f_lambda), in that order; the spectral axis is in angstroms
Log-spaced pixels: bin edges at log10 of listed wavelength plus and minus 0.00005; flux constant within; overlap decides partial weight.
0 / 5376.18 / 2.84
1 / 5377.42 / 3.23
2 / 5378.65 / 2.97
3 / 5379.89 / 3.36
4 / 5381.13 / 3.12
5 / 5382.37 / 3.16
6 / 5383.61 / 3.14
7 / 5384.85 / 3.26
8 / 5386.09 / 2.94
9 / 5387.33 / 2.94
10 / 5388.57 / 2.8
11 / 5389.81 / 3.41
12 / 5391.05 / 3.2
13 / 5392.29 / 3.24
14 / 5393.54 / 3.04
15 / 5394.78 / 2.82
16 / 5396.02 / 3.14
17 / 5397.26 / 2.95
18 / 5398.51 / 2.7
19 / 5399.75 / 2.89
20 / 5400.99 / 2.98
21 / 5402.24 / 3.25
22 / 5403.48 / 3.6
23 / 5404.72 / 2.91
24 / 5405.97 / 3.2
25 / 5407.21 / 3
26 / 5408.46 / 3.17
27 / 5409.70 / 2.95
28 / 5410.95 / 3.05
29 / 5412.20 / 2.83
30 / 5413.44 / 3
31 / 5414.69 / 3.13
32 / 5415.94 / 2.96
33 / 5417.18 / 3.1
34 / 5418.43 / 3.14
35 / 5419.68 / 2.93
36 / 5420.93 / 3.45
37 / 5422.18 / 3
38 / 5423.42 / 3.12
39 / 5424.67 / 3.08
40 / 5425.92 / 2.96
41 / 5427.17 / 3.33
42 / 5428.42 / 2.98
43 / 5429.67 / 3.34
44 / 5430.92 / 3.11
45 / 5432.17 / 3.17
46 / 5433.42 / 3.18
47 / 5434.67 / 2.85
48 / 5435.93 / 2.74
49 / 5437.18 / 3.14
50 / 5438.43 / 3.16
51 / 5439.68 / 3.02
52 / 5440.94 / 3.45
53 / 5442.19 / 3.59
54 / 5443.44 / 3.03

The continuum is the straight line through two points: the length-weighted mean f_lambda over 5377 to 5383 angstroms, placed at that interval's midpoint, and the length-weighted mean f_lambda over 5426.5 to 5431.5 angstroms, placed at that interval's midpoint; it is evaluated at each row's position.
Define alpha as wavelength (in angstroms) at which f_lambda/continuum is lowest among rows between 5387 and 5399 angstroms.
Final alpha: 5398.51 angstroms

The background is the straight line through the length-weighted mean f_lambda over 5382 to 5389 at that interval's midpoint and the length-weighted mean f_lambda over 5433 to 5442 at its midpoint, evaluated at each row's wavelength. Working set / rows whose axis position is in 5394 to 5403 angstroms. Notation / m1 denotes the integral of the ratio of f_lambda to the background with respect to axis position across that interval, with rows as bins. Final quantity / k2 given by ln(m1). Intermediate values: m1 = 8.8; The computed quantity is 2.17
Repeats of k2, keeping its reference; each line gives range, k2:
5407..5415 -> 2.06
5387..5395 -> 2.09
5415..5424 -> 2.20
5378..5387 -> 2.23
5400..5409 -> 2.22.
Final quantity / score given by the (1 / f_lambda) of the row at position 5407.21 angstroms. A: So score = 0.333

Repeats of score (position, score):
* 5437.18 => 0.318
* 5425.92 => 0.338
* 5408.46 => 0.315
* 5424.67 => 0.325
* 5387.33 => 0.340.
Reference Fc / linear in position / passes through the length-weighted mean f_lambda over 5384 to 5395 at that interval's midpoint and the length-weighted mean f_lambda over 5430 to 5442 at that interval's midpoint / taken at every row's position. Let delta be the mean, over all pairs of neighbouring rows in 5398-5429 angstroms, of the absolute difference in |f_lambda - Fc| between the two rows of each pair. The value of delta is 0.124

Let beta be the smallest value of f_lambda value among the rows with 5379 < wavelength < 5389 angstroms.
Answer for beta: 2.8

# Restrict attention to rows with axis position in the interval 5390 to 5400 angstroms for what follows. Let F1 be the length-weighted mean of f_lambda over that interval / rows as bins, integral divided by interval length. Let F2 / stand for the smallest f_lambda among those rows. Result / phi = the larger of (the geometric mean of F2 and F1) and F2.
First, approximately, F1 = 3.02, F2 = 2.7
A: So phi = 2.85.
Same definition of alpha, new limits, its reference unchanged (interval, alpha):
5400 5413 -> 5412.20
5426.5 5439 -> 5435.93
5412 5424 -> 5412.20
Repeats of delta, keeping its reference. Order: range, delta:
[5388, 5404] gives 0.154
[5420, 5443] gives 0.125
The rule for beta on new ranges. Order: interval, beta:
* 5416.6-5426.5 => 2.93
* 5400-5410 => 2.91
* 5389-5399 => 2.7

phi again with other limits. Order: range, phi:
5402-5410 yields 3.03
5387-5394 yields 2.95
